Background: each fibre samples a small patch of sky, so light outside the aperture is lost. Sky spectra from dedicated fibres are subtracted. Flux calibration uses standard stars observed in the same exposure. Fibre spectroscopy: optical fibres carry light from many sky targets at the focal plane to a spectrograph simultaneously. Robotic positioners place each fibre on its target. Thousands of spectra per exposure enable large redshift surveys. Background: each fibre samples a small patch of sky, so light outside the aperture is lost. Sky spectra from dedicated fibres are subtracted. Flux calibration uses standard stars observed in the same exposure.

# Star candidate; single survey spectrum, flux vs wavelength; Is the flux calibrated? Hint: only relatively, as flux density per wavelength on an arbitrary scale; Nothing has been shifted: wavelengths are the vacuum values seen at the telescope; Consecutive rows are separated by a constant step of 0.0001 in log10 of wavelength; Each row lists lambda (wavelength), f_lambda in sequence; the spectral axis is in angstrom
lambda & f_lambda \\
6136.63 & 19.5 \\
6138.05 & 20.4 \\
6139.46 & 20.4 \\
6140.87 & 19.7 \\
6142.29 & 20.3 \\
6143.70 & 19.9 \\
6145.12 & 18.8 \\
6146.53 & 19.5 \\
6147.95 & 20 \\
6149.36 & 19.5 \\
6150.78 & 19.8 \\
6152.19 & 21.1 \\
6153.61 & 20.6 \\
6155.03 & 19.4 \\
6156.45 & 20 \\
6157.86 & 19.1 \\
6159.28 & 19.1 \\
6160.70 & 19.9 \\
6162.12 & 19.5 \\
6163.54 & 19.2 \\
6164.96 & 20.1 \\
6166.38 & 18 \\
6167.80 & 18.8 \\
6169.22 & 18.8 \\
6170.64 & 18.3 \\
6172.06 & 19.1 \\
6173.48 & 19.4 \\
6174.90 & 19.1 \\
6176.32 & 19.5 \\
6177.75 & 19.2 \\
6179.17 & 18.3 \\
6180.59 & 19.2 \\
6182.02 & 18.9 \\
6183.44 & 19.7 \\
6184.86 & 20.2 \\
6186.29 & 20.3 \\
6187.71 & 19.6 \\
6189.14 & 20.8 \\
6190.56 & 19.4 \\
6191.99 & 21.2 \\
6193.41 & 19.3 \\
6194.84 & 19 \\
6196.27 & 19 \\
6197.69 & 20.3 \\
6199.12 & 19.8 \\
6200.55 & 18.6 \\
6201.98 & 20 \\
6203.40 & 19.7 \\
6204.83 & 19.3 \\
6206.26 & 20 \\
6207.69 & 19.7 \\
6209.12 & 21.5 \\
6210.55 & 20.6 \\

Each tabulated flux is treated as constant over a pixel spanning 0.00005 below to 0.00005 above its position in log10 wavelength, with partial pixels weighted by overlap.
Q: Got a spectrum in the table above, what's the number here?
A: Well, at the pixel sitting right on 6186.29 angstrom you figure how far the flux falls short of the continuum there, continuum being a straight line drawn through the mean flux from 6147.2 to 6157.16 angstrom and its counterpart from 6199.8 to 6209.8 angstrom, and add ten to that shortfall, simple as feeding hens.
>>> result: 9.6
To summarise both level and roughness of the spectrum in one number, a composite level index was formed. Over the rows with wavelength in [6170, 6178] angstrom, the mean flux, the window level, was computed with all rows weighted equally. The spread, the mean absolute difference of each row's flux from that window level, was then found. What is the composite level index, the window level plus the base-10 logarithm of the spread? 18.5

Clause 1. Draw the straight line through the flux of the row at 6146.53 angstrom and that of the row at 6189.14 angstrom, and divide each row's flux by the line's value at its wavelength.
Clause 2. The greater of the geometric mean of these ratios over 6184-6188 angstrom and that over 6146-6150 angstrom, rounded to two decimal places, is 1.01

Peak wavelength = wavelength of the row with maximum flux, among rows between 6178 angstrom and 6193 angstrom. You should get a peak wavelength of 6191.99 angstrom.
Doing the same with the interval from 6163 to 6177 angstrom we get 6164.96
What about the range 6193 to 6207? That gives 6197.69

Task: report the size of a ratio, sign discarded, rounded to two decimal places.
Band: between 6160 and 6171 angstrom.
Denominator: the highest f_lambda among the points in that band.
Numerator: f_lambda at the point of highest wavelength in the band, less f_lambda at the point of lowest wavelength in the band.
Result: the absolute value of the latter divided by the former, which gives 0.08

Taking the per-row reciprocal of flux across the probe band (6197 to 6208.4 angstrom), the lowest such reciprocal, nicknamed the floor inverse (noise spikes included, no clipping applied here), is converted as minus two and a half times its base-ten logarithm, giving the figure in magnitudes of 3.27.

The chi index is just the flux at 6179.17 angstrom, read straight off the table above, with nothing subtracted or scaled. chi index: 18.3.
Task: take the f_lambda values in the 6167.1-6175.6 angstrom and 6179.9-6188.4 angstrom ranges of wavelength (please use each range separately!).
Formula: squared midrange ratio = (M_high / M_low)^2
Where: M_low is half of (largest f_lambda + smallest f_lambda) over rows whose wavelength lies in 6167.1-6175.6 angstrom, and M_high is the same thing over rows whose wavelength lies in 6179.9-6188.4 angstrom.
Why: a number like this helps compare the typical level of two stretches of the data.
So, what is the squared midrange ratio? 1.08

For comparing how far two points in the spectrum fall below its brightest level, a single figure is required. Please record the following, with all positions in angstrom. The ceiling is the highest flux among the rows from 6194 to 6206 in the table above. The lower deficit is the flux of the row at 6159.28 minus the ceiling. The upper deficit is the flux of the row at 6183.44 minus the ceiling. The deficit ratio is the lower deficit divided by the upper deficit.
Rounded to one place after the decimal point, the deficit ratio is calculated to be 2.0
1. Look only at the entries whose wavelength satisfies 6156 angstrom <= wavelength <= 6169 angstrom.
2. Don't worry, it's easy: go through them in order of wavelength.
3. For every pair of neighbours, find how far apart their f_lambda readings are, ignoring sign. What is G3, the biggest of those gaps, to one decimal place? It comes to 2.1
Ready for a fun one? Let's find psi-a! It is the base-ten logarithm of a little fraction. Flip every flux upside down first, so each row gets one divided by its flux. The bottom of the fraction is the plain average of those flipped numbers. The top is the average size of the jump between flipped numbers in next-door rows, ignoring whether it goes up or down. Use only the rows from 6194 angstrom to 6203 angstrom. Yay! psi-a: -1.34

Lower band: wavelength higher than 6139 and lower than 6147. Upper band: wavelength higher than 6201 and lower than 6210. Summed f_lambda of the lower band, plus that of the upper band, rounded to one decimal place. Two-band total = 238.8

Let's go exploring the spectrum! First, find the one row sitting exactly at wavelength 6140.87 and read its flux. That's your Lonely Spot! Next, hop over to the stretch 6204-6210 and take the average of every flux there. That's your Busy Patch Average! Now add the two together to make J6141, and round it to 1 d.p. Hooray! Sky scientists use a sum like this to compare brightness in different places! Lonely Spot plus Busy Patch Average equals 39.8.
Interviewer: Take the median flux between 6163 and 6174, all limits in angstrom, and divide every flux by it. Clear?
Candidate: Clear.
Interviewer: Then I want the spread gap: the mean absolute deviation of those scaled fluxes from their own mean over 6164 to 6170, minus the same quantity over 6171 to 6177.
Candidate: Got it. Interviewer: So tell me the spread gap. 0.022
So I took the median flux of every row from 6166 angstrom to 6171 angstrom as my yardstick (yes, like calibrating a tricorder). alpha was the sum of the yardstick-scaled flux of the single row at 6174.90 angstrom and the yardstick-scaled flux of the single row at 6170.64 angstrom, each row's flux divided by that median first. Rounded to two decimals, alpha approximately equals 2.02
